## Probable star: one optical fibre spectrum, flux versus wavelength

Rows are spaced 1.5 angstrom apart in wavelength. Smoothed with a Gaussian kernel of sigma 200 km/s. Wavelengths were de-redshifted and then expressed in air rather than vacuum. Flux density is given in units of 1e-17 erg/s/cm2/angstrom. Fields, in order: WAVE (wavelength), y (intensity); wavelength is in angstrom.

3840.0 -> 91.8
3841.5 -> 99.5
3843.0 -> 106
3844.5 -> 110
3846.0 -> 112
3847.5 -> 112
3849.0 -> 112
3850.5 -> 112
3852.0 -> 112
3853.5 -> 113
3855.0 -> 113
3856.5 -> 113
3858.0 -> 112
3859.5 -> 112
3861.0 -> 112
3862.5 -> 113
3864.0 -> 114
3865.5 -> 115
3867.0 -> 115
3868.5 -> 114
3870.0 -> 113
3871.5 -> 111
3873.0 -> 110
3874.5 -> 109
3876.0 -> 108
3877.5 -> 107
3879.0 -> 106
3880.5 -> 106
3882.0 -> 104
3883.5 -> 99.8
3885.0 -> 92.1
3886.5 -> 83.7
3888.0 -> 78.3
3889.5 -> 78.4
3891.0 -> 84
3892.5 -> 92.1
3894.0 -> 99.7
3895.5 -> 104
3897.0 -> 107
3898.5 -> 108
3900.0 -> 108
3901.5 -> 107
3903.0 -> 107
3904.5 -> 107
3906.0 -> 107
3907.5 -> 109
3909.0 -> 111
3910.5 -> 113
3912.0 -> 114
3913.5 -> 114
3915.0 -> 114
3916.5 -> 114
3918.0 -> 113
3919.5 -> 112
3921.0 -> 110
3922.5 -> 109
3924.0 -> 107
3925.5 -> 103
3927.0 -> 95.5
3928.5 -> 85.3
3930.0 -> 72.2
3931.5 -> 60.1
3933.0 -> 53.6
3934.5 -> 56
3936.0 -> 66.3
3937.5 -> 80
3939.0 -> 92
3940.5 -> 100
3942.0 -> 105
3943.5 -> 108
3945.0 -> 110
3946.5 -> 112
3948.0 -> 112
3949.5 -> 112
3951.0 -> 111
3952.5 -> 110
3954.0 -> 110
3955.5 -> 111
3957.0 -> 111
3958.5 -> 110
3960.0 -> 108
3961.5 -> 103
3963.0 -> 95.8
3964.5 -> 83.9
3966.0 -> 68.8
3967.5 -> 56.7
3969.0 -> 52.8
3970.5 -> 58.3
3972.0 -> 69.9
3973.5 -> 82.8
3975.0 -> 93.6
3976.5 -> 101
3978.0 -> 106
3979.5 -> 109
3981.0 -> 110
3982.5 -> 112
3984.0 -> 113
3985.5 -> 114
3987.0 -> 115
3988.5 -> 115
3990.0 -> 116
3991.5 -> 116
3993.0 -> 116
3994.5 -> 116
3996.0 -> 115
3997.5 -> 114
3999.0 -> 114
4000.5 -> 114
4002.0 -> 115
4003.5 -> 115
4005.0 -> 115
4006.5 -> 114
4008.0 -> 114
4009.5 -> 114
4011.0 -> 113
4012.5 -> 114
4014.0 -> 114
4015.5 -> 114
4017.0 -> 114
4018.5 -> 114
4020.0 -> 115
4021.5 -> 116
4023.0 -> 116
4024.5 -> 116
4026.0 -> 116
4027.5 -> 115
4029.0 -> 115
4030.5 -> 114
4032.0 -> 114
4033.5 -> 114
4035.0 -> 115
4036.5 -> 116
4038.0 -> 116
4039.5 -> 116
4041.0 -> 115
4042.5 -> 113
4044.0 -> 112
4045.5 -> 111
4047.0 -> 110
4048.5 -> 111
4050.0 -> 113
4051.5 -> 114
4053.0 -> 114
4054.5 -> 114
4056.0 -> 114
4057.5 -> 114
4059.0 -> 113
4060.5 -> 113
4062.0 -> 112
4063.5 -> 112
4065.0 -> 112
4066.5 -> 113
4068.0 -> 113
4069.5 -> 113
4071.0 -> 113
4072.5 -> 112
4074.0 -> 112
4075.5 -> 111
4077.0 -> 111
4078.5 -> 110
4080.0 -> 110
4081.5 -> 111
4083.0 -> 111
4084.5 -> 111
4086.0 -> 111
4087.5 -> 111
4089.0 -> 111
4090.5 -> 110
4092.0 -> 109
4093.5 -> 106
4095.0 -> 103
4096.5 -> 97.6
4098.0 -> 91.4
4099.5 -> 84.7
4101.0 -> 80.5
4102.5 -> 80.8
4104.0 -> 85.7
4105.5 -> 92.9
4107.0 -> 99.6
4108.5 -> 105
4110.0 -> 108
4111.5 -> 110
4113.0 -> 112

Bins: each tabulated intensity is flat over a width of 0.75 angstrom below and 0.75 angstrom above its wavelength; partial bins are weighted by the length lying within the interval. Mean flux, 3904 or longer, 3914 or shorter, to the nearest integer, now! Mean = 111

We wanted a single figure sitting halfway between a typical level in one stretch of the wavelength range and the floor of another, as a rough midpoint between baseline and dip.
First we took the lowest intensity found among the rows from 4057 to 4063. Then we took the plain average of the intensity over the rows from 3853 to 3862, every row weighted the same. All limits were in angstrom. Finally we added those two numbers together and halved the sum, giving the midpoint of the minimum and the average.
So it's 112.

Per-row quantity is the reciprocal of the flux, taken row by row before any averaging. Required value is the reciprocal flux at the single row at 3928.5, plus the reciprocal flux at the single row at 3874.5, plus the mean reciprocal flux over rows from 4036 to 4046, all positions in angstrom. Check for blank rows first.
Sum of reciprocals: 0.0297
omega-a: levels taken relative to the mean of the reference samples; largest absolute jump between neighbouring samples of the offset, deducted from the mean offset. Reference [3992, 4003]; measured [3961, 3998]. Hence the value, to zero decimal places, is -32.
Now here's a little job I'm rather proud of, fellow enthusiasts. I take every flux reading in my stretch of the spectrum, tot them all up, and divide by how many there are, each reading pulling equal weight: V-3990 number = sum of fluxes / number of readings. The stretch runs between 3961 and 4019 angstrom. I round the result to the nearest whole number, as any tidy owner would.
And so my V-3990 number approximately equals 104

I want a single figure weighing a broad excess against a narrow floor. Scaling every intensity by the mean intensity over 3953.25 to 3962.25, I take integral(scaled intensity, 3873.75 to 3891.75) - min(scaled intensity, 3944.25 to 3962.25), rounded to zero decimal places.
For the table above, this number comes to 15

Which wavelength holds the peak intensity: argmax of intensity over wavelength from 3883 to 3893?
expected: 3883.5 angstrom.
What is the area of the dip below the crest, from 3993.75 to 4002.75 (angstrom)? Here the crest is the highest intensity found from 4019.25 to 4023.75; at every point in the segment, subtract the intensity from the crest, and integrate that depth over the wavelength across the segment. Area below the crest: 12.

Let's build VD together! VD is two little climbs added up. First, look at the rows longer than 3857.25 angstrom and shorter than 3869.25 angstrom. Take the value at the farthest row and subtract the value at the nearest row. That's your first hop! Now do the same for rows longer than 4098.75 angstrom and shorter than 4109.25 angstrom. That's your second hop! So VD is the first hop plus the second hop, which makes 22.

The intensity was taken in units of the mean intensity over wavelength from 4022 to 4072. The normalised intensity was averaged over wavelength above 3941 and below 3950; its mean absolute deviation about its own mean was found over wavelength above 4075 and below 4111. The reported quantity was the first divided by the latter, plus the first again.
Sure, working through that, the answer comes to 13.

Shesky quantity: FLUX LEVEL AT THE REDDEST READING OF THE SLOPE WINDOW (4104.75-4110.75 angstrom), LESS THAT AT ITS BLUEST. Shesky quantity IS 15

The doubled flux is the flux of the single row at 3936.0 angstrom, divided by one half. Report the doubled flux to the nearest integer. 133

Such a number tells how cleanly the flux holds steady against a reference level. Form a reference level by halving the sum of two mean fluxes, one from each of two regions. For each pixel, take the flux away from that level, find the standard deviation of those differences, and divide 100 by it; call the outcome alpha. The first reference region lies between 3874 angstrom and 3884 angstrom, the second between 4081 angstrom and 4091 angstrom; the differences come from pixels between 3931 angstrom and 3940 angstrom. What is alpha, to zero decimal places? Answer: 7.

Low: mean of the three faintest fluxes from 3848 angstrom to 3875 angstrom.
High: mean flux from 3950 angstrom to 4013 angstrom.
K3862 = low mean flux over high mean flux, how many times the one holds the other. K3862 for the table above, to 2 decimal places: 1.06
